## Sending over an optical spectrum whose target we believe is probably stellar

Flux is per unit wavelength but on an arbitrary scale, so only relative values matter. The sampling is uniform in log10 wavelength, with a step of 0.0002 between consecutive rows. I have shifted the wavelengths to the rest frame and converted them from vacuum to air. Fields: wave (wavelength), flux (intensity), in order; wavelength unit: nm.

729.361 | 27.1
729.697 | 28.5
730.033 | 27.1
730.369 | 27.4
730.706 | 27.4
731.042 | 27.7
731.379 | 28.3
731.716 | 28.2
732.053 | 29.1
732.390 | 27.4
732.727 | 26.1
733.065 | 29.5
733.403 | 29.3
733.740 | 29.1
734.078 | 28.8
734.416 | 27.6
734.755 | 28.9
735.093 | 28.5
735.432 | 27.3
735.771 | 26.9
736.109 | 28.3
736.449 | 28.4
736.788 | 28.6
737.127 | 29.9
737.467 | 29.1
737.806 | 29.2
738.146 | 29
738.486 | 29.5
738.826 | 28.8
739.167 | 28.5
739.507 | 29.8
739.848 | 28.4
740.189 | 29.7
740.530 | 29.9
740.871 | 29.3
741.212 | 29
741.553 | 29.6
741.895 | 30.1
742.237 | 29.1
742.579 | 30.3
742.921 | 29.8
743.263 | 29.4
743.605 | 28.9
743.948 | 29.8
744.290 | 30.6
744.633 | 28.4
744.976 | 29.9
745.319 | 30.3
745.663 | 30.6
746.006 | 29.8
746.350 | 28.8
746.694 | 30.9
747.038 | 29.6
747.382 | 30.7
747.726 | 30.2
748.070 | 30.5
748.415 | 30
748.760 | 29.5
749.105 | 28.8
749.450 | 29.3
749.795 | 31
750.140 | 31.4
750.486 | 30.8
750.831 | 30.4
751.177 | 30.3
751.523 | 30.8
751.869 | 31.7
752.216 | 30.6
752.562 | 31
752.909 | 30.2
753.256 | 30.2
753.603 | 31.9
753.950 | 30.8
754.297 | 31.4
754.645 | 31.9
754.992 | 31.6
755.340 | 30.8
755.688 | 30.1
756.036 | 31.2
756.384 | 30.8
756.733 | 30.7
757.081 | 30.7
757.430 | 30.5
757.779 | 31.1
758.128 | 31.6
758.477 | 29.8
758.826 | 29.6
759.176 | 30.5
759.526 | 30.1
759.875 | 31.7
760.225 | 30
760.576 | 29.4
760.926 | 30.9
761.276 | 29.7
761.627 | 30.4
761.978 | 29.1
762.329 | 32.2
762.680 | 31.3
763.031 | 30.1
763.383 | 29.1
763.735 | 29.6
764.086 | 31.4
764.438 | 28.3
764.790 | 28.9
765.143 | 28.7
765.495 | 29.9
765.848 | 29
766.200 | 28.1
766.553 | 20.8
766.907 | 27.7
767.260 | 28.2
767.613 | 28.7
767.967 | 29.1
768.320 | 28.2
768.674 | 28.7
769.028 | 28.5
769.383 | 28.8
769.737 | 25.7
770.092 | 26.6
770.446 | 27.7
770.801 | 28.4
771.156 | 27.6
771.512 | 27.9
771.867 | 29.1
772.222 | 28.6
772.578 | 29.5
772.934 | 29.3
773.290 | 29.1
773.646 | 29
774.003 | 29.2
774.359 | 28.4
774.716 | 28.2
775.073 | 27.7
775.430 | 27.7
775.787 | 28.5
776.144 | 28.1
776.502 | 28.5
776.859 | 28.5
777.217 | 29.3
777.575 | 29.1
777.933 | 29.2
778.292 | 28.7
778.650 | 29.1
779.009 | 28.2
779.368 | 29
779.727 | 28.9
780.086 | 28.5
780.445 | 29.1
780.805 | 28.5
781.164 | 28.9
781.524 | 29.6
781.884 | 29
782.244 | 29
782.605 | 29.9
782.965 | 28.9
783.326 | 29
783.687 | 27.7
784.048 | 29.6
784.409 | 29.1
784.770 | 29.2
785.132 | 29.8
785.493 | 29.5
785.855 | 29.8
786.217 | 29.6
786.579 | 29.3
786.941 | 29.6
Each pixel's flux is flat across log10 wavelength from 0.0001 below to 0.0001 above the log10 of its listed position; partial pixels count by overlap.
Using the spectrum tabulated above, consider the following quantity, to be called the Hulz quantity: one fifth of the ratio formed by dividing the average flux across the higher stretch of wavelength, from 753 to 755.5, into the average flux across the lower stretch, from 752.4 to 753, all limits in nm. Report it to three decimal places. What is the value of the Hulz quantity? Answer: 0.196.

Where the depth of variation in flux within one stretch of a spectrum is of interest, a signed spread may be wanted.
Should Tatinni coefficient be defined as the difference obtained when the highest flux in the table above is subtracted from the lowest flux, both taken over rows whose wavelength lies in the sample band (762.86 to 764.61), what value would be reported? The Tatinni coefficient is -3.10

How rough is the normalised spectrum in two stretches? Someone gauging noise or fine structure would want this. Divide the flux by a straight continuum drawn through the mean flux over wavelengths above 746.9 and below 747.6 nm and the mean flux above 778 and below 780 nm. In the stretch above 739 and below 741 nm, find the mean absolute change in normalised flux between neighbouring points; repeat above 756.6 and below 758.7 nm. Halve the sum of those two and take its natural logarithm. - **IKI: -3.64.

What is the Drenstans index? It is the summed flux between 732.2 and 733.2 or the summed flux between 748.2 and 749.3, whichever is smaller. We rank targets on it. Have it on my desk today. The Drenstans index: 83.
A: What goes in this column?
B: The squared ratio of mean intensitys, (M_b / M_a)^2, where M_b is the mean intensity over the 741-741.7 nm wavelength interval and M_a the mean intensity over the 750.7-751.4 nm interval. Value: 0.93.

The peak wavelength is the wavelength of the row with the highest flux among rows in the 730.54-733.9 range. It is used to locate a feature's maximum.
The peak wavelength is 733.065 nm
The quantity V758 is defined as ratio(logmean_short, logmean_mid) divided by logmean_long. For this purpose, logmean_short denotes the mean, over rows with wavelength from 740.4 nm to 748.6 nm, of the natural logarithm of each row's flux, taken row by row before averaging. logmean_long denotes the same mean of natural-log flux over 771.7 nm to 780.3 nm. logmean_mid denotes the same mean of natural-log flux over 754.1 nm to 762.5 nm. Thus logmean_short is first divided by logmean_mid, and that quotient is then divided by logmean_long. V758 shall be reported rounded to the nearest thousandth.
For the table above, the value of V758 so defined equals 0.295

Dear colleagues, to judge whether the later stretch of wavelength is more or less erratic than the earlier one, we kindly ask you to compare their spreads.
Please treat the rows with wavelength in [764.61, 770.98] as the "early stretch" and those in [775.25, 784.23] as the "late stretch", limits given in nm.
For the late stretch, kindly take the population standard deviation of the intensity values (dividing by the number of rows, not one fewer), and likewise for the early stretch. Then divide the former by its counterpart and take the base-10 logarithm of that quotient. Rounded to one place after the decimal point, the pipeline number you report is -0.6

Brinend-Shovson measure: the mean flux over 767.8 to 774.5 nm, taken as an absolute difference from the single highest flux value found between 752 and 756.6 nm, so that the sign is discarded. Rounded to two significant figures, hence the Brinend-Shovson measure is 3.5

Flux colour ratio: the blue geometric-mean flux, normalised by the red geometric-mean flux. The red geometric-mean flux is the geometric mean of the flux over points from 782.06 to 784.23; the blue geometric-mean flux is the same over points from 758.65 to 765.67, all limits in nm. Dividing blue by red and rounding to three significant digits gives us 1.04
